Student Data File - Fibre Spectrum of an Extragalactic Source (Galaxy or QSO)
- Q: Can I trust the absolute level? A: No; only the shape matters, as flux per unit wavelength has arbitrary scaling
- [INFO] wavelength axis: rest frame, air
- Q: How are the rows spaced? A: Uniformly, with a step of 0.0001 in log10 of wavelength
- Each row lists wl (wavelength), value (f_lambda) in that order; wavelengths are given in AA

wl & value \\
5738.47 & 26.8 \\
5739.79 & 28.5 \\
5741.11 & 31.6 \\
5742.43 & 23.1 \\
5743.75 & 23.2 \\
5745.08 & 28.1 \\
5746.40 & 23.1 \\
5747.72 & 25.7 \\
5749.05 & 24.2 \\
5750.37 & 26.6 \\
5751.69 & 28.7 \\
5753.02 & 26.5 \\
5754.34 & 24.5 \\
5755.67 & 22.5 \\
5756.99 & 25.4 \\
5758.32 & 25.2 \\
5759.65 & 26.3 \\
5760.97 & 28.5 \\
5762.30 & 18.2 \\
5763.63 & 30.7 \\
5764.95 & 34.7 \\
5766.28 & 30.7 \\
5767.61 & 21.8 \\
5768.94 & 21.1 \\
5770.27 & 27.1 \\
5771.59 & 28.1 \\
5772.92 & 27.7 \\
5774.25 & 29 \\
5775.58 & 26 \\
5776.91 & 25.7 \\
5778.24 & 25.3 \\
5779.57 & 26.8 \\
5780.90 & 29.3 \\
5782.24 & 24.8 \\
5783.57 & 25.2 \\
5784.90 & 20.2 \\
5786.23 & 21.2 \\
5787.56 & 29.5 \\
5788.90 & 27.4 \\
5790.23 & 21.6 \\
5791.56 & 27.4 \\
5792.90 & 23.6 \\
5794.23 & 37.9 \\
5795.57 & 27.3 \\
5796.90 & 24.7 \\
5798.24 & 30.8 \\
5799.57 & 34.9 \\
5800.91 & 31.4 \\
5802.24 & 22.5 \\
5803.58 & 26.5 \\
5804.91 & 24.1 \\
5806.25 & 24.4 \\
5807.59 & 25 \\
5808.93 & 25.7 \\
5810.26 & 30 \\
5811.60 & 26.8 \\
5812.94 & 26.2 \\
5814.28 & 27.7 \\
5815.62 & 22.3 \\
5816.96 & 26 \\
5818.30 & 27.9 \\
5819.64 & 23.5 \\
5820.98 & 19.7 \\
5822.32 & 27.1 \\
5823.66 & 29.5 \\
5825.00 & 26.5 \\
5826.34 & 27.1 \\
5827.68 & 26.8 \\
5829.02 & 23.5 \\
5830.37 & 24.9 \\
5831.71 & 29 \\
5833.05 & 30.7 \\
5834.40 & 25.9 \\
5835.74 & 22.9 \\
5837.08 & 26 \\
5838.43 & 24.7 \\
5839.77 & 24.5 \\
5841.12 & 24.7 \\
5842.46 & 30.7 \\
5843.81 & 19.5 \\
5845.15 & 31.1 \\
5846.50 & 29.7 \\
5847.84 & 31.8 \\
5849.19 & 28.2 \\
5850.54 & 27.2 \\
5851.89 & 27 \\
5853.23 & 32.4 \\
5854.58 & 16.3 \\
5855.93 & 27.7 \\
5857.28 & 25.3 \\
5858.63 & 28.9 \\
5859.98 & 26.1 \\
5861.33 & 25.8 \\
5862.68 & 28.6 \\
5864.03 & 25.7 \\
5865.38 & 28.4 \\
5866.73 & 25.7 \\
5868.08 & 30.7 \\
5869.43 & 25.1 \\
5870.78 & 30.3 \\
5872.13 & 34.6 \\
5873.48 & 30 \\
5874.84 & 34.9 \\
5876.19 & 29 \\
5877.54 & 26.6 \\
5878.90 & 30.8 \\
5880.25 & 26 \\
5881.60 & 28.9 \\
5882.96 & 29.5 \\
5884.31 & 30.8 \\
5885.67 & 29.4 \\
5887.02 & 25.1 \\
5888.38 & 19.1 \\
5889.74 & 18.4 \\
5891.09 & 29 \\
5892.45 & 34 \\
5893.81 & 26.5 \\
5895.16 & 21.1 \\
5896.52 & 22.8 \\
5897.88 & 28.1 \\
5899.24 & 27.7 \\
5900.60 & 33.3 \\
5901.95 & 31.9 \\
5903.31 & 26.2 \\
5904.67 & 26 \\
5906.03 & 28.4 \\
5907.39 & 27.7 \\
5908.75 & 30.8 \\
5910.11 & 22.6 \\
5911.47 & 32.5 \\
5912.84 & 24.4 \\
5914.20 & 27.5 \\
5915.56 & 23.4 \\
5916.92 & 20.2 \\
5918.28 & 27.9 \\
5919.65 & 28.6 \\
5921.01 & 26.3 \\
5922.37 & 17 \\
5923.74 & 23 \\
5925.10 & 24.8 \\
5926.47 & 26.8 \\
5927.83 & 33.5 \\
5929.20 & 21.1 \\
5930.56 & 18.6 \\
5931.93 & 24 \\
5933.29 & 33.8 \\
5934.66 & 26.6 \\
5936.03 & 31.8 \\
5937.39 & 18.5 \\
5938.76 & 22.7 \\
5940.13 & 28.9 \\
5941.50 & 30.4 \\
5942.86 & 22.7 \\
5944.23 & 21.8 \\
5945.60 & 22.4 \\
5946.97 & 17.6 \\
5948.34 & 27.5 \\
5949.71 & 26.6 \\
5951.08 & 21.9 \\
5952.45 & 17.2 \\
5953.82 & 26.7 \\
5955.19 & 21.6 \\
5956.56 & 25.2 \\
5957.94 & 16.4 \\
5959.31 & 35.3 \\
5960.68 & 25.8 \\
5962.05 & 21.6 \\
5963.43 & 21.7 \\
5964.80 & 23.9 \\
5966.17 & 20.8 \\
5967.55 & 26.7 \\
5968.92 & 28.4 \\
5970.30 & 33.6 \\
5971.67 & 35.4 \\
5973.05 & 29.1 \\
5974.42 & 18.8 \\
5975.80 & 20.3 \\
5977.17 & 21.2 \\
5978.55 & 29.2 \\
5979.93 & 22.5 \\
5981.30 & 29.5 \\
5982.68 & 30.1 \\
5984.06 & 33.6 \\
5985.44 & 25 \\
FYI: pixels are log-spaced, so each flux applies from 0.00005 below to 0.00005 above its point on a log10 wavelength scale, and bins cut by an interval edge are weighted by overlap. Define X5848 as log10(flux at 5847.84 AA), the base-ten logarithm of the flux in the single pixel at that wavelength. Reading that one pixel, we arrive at 1.50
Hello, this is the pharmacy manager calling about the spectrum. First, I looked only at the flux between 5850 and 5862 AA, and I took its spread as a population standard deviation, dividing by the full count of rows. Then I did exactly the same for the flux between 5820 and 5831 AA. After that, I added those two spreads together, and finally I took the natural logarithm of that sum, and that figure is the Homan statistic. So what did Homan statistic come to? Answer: 1.92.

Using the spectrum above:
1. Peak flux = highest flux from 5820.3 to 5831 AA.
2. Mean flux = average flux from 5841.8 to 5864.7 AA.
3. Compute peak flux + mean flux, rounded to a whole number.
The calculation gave 57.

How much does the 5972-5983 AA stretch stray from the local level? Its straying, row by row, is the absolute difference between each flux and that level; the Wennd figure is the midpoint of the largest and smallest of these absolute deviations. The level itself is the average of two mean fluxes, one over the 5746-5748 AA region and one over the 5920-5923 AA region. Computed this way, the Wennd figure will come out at 3.8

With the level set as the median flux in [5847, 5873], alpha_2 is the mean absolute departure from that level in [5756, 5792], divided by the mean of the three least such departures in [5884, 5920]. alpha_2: 45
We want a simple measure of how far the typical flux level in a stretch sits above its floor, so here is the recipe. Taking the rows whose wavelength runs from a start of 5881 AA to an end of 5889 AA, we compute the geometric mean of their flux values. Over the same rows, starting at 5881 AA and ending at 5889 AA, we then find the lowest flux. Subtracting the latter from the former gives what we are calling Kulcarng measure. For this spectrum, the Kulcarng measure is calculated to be 7.70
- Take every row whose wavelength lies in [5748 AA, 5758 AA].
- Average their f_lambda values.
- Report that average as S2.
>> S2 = 25.5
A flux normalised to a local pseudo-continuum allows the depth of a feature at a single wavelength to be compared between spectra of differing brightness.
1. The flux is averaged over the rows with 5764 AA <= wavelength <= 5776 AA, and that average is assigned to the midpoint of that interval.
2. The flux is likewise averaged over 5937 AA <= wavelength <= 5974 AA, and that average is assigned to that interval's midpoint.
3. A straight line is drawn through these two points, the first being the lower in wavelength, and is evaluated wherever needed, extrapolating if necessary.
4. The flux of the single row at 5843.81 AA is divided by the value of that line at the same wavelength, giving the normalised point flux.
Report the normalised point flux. 0.74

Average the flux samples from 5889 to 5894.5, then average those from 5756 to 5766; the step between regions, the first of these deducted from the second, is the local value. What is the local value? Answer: 0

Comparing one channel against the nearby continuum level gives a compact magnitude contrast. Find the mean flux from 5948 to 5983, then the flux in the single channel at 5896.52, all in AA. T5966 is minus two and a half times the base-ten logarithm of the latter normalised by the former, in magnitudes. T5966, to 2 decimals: 0.11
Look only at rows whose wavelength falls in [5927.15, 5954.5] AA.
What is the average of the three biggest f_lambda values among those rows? 33.0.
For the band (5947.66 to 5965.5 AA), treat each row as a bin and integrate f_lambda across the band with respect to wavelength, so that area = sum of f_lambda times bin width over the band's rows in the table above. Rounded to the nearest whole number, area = 427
